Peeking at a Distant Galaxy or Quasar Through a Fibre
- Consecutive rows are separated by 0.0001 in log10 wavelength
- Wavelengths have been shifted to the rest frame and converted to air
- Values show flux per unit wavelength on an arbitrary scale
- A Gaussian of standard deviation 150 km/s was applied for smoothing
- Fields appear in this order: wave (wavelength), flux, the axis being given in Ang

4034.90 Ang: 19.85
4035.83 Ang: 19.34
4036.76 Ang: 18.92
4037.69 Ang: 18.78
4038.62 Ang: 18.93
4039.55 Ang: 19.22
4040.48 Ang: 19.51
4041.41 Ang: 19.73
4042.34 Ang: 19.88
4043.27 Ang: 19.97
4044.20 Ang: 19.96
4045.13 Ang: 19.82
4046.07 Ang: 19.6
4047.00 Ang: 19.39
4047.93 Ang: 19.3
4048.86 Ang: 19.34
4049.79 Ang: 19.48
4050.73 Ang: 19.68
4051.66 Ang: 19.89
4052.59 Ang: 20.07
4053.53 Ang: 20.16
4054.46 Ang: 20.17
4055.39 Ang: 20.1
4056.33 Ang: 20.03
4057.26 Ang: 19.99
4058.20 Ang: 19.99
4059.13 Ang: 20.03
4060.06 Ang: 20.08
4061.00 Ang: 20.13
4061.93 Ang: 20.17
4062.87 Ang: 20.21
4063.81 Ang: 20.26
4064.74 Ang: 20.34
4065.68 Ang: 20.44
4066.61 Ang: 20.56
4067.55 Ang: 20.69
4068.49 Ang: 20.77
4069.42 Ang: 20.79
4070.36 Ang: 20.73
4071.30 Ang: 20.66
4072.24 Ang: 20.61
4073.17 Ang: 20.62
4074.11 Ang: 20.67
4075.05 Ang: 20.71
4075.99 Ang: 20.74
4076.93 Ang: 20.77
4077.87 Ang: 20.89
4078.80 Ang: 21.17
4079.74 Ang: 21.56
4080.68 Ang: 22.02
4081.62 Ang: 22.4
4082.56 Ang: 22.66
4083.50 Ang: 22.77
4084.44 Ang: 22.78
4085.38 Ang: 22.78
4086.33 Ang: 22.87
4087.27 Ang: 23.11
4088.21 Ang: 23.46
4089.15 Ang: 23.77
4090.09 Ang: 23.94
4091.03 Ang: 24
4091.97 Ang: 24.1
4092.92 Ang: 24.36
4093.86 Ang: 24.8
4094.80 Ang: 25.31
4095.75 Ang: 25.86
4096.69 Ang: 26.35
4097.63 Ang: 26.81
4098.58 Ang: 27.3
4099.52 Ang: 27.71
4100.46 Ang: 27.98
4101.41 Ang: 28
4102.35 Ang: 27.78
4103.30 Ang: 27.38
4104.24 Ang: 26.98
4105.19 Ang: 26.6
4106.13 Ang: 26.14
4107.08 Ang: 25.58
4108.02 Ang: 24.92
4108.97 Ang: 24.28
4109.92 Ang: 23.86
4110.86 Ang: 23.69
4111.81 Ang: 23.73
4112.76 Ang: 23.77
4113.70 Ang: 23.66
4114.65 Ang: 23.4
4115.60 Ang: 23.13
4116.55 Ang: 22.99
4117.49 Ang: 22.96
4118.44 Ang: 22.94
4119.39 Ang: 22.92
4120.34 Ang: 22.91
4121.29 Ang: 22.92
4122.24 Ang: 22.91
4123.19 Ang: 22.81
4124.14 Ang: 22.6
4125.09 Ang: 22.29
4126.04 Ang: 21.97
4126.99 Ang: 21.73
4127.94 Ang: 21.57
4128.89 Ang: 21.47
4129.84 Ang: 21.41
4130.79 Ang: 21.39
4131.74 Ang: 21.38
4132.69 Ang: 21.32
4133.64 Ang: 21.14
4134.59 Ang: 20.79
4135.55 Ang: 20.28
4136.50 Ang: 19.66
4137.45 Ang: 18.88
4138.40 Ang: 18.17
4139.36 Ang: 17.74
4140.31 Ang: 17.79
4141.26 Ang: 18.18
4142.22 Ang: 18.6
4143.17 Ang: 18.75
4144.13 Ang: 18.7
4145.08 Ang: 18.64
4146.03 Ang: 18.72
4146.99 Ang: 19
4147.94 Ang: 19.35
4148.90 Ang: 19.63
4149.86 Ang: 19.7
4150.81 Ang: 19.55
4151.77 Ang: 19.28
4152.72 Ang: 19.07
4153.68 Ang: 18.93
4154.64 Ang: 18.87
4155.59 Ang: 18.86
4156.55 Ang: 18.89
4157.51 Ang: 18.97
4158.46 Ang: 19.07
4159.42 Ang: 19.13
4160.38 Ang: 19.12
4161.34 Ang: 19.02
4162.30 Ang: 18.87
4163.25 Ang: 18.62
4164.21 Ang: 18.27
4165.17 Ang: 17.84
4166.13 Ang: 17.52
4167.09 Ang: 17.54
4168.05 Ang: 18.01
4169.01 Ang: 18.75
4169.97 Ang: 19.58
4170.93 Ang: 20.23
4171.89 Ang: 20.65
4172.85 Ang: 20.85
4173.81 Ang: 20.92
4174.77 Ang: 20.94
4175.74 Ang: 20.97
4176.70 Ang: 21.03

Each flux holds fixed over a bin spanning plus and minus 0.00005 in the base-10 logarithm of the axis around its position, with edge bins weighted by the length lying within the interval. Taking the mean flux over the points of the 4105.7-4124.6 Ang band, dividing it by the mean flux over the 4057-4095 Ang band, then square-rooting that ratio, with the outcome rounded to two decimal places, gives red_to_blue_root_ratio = 1.04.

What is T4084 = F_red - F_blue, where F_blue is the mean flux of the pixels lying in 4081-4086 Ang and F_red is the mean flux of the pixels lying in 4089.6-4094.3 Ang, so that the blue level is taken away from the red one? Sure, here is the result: 1.6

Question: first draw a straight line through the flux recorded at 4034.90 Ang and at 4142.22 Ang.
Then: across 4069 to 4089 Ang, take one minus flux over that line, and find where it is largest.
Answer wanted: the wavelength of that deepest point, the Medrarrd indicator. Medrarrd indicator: 4072.24 Ang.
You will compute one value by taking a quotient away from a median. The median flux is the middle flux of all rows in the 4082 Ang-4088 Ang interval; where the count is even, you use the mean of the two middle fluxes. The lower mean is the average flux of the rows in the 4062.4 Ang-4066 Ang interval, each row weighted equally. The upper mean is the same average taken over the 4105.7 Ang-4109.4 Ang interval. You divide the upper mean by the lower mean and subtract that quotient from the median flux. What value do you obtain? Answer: 21.5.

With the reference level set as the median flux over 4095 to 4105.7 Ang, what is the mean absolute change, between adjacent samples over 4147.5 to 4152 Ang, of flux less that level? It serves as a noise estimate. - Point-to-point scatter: 0.19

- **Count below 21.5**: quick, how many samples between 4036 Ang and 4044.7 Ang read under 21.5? 9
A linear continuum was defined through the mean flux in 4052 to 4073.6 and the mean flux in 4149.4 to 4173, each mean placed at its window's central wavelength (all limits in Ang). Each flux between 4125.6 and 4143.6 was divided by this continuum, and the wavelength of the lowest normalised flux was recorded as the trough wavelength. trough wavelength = 4139.36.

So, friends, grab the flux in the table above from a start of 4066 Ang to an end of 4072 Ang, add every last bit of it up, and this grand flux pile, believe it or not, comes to 124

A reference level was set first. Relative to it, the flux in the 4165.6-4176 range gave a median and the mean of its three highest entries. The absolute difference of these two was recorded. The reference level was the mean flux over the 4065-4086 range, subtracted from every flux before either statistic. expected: 0.71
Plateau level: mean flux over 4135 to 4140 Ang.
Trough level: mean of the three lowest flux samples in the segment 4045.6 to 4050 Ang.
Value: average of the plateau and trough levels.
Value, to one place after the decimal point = 19.1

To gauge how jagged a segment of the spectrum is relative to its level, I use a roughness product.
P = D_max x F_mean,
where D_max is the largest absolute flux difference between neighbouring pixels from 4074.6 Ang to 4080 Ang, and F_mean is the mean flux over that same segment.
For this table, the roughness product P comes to 8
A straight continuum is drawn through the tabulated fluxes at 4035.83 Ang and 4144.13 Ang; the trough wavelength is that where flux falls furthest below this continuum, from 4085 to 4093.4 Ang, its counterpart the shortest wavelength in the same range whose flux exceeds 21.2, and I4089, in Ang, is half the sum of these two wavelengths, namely 4085.4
